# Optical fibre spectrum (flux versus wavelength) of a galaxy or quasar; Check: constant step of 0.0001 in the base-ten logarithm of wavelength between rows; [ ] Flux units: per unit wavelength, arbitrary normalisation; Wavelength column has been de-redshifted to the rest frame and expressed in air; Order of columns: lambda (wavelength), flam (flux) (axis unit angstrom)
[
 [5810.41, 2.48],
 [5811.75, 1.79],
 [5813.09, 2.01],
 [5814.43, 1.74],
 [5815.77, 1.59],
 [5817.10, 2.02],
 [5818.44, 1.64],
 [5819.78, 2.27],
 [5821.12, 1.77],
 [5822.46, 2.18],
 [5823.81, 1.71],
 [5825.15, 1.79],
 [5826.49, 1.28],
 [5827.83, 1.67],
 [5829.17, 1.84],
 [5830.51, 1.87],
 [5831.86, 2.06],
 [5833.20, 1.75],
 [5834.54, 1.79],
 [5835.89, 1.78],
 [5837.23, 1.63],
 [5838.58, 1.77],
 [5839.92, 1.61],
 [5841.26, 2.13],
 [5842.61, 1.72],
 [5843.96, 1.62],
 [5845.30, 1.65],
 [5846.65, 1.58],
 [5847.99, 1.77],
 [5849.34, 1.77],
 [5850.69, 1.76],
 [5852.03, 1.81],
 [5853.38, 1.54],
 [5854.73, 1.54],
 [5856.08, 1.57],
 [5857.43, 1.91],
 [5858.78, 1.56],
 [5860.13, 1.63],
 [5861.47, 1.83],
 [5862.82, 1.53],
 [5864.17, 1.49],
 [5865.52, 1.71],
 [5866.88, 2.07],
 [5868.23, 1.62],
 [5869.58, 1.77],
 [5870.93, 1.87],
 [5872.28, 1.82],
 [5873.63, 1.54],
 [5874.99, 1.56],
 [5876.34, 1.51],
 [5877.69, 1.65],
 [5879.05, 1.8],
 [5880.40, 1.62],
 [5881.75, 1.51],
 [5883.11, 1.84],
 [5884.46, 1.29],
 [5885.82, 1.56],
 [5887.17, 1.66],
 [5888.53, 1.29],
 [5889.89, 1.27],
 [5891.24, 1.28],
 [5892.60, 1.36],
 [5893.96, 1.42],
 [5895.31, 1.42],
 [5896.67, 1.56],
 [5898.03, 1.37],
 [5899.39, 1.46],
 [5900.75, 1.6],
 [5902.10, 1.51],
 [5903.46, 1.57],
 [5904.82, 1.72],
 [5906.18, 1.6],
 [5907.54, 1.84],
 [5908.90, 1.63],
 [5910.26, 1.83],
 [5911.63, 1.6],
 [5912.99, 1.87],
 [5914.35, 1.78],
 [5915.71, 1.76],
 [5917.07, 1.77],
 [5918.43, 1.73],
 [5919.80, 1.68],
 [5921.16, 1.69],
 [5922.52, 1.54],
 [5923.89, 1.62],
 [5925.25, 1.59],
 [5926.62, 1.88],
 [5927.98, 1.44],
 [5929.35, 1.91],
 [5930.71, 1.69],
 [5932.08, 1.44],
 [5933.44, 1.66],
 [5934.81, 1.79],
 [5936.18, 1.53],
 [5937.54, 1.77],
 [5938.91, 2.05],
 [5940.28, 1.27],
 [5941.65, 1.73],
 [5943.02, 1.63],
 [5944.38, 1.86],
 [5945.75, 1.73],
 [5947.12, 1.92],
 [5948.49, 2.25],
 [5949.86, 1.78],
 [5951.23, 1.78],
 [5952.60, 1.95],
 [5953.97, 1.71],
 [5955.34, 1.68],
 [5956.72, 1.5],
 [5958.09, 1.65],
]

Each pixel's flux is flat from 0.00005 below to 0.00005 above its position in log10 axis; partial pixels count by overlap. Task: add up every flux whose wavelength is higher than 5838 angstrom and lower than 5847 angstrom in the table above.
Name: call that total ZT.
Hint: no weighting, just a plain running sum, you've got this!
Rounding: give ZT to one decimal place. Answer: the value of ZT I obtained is 12.1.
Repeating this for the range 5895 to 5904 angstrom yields 10.5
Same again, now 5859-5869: 11.9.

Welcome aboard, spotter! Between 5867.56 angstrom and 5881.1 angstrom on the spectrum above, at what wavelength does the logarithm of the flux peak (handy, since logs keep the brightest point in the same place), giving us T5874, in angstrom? 5870.93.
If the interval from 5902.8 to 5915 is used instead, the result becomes 5912.99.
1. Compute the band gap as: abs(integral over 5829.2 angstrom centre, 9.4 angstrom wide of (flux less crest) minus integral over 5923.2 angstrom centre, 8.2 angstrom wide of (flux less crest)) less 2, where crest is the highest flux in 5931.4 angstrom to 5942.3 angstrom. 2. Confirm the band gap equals -1.67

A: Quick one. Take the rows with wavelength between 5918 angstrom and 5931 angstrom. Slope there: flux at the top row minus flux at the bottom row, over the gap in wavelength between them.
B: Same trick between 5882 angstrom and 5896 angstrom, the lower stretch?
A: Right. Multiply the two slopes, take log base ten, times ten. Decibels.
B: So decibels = -39.5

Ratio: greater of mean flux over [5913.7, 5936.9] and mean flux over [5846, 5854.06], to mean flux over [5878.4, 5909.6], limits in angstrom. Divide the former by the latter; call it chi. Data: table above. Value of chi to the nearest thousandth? 1.115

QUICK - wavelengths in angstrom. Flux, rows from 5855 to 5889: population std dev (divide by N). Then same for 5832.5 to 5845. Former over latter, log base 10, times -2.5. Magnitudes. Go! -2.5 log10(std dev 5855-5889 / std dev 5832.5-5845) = -0.21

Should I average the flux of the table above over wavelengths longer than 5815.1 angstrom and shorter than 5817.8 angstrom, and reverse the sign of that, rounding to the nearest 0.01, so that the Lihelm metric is -1.81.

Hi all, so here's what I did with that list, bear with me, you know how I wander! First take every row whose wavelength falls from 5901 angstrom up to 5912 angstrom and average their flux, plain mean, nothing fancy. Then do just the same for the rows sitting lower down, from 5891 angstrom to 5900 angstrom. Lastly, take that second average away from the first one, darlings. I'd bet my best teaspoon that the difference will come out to 0.25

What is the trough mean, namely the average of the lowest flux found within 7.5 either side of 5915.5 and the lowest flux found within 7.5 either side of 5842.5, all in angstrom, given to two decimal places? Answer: 1.56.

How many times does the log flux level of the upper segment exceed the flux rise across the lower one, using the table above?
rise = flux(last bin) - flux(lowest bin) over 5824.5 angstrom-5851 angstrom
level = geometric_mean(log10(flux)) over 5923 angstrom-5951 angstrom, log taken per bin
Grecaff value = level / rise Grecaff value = -7.54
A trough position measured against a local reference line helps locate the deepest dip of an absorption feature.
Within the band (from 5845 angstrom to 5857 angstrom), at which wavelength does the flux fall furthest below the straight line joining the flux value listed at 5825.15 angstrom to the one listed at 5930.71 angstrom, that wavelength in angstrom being 5853.38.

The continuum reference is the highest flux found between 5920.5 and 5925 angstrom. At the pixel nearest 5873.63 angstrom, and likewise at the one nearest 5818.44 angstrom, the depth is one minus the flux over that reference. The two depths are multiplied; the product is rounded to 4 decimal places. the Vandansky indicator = 0.0026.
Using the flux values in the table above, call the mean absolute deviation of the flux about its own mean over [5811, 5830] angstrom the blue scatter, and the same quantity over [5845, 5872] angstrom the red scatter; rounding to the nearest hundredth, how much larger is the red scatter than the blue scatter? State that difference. -0.06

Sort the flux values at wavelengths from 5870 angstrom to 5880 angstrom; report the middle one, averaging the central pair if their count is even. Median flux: 1.65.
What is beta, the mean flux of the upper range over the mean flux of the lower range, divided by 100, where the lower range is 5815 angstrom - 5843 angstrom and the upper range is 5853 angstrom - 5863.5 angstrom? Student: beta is 0.0091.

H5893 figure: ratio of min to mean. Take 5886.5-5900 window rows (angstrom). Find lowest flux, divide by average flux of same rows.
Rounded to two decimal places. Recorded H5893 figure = 0.90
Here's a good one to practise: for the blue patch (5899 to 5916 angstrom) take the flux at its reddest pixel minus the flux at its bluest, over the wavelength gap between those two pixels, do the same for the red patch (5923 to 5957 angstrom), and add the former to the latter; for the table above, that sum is 0.01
